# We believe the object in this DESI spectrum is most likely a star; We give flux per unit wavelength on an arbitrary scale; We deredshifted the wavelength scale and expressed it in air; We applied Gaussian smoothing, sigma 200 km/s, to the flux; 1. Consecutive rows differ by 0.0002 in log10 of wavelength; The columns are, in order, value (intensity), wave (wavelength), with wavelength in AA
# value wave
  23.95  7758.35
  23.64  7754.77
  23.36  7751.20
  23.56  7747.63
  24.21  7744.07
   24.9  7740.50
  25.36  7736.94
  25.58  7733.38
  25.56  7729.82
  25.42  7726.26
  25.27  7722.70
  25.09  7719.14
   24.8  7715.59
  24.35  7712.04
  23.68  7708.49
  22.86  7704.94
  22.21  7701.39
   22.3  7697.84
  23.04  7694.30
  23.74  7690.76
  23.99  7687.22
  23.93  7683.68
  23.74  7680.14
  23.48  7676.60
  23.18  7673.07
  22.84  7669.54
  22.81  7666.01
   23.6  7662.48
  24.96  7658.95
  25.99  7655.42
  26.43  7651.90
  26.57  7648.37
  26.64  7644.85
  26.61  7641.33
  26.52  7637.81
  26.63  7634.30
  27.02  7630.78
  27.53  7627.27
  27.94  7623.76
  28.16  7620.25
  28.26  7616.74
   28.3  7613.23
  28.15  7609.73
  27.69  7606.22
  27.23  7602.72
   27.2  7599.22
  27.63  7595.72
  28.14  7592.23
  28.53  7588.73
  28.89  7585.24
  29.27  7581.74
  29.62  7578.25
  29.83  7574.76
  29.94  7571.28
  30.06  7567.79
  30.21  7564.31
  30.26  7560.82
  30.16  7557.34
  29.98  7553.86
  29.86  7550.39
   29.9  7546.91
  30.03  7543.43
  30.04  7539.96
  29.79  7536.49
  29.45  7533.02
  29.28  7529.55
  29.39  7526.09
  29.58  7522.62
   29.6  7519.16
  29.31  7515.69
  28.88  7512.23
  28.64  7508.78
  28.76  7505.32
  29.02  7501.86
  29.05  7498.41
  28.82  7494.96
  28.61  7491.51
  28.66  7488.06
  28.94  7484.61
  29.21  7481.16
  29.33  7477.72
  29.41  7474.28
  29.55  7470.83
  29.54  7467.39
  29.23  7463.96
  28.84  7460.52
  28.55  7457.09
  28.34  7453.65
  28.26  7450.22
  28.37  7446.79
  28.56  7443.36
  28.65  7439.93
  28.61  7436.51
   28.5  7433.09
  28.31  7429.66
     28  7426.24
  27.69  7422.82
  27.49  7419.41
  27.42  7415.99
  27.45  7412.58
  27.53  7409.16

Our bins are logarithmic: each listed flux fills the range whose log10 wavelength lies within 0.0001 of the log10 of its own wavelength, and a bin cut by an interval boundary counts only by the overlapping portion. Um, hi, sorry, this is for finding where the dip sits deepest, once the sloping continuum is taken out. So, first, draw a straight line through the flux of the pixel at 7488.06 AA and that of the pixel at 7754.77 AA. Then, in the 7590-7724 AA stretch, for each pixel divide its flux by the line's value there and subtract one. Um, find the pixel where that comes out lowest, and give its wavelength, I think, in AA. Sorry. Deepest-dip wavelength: 7666.01 AA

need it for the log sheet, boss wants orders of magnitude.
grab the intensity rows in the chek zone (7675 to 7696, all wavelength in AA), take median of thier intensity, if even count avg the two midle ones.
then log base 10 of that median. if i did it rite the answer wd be 1.38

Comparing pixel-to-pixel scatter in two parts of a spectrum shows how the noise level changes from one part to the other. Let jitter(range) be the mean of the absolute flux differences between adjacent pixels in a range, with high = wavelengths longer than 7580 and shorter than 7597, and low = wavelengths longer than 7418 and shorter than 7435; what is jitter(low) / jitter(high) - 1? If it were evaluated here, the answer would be -0.38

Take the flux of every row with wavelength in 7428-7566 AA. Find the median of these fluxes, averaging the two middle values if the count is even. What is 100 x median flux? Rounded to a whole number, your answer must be 2922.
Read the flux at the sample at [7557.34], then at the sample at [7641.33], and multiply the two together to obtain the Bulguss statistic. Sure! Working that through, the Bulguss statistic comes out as 803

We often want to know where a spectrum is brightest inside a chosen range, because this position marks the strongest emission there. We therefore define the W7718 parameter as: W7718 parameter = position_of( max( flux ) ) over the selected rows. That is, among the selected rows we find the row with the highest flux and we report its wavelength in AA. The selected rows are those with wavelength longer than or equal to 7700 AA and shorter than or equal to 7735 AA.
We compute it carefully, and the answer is 7733.38 AA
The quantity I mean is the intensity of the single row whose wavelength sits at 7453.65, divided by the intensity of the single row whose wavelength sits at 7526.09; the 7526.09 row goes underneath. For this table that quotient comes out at 0.96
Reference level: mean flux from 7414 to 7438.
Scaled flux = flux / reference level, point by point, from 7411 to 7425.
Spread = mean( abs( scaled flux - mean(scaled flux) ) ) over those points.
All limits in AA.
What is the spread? 0.0032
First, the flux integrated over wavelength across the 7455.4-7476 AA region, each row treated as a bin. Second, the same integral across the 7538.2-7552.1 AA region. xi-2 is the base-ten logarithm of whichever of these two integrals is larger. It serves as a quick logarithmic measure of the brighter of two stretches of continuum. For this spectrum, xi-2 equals 2.78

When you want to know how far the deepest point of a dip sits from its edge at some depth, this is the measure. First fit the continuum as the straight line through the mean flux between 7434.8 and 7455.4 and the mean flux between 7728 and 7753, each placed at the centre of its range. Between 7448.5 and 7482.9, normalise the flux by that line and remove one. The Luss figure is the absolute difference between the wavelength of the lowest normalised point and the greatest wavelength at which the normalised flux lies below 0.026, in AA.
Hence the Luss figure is 10.3 AA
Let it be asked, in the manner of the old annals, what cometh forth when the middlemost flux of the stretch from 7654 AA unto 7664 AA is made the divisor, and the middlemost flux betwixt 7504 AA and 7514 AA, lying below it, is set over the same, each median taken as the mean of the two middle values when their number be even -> 1.15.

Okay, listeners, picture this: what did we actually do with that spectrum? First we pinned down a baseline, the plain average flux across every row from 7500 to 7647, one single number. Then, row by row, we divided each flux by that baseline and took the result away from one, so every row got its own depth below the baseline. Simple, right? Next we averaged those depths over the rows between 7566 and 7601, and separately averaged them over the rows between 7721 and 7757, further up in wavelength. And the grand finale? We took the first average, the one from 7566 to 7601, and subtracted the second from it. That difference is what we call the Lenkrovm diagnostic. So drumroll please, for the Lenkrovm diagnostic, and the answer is -0.15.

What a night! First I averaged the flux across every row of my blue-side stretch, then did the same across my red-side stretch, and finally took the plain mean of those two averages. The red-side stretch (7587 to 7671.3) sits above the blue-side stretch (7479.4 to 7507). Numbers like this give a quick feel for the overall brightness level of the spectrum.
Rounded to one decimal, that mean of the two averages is 27.8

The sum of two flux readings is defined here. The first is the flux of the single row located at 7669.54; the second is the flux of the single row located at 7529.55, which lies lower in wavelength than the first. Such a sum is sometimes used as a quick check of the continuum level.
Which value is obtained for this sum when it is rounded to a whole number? 52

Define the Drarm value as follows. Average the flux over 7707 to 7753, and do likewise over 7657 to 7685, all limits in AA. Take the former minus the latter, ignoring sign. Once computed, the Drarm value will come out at 1.1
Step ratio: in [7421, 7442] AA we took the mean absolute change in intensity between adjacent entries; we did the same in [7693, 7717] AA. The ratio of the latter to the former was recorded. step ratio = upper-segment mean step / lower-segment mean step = 3.0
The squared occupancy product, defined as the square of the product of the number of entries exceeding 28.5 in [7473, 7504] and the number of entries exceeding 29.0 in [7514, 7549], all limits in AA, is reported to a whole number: 8100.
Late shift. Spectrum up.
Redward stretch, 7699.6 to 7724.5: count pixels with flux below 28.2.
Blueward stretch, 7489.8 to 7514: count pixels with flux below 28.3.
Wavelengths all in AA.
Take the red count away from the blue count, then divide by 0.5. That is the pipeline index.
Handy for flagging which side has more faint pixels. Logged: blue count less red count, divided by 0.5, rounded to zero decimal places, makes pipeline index -14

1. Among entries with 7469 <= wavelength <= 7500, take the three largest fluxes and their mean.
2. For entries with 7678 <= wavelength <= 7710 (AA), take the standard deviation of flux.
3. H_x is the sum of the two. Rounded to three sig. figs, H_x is 30.1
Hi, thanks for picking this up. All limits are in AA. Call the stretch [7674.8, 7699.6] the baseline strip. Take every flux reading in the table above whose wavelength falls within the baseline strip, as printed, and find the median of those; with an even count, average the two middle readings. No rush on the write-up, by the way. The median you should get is 23.7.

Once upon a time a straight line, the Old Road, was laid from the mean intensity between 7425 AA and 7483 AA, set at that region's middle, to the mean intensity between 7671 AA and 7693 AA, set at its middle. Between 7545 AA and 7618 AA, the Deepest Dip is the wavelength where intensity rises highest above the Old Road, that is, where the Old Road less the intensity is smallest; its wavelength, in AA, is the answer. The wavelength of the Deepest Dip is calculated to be 7564.31 AA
